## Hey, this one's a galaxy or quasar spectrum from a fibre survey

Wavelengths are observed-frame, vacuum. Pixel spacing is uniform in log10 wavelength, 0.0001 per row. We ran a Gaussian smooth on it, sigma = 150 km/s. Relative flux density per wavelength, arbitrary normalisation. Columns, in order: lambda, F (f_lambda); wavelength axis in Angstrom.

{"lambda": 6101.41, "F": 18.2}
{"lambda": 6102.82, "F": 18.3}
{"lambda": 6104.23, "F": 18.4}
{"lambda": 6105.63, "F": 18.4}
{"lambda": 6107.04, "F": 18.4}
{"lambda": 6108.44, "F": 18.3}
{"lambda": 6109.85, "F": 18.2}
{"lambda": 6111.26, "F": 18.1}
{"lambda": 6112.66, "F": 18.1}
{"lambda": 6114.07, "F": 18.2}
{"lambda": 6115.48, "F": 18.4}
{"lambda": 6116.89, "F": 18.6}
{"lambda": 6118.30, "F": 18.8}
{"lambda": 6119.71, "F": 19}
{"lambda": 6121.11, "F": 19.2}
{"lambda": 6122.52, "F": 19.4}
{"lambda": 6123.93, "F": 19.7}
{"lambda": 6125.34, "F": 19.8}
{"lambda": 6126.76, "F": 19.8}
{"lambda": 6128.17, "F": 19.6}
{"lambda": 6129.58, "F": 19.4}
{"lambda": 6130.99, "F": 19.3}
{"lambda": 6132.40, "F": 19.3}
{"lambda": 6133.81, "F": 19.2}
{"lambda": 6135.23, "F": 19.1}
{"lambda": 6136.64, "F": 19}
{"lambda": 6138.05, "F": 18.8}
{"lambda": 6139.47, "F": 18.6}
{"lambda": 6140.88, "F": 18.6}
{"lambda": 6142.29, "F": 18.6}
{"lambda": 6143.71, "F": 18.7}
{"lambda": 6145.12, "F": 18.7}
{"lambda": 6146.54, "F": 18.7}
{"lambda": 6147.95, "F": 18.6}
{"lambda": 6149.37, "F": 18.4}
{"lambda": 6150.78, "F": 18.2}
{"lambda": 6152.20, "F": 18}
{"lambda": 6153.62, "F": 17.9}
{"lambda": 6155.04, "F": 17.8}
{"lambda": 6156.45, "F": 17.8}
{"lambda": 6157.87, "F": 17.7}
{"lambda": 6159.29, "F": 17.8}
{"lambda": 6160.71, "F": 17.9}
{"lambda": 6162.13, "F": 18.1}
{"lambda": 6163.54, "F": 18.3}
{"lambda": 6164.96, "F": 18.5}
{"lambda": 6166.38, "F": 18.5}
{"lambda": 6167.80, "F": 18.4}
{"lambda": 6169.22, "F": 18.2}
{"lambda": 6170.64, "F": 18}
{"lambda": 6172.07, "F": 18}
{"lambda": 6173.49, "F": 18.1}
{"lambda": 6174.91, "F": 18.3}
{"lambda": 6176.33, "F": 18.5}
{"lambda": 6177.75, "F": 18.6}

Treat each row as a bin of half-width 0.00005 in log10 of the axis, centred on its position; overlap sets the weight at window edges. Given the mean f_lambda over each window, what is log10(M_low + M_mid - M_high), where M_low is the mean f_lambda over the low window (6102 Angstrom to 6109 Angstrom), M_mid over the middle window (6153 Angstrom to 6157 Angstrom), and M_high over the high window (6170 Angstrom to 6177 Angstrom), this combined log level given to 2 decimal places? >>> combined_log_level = 1.26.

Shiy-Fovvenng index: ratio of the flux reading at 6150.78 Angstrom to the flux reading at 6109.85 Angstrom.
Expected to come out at 1.00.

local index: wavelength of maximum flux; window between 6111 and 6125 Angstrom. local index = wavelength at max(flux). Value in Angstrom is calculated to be 6123.93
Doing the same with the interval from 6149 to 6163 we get 6149.37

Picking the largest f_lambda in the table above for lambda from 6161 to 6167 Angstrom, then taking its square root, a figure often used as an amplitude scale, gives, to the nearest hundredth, 4.30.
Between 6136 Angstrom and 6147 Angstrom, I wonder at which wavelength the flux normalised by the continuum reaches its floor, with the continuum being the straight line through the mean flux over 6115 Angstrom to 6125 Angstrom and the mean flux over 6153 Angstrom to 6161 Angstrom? 6139.47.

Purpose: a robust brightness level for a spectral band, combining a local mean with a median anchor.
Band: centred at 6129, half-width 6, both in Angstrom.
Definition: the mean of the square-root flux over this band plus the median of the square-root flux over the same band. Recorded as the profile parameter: 8.83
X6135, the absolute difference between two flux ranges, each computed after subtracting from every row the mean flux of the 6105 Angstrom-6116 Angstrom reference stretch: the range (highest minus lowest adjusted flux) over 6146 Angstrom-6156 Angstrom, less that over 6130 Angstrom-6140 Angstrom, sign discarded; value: 0.2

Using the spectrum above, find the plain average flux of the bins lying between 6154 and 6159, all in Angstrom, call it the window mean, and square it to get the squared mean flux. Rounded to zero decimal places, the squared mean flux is 316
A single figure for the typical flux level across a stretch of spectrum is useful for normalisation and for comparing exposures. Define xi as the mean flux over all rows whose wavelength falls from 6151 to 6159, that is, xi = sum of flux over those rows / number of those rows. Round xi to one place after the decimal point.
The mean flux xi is 17.8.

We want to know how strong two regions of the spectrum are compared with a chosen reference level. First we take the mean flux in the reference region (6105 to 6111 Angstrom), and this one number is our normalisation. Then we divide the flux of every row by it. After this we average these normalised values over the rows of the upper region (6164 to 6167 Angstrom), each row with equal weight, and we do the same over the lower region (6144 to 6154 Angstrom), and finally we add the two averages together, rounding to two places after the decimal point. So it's 2.01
